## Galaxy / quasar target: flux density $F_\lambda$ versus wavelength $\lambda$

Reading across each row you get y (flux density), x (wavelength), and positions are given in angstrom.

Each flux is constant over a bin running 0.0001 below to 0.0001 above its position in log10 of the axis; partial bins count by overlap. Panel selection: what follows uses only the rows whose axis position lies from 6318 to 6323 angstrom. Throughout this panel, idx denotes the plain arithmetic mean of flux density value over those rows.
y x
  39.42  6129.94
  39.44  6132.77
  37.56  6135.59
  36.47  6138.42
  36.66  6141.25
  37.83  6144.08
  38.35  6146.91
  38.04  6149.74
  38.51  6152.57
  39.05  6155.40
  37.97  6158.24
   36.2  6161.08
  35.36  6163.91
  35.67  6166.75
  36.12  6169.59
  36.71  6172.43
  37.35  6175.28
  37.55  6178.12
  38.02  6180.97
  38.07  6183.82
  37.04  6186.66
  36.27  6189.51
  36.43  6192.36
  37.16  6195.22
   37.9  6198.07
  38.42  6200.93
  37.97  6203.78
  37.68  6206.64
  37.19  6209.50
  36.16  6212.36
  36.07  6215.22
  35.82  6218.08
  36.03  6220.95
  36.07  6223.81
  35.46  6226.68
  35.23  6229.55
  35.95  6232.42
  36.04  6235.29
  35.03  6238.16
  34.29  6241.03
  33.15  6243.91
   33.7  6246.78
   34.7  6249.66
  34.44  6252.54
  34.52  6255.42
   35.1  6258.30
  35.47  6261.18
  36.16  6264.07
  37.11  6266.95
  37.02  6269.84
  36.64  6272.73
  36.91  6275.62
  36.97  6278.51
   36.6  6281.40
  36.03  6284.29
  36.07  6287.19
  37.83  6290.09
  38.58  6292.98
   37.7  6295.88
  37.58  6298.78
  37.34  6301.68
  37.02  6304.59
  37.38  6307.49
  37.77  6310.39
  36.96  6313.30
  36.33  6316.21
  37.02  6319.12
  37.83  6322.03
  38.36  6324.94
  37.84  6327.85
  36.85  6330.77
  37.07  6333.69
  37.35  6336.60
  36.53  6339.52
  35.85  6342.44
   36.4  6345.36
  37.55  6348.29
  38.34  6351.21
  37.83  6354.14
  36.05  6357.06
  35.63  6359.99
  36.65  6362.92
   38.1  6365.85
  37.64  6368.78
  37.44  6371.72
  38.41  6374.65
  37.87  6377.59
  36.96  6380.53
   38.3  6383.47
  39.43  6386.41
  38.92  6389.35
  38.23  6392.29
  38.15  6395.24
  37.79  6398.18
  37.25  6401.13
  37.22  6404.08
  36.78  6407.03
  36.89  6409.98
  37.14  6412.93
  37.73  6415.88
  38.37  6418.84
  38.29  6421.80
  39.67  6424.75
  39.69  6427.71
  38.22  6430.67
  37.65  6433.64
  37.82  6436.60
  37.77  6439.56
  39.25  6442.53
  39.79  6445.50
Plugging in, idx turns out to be 37.4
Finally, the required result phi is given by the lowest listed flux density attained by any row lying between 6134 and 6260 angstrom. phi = 33.15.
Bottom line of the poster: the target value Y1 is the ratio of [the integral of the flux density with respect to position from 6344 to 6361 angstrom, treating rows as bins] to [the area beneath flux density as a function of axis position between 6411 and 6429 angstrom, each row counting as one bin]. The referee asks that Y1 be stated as 0.9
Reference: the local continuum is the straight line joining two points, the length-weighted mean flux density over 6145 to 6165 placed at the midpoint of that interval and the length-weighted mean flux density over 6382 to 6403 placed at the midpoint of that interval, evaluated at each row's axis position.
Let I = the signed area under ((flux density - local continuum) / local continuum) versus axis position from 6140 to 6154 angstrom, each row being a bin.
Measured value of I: 0.08 angstrom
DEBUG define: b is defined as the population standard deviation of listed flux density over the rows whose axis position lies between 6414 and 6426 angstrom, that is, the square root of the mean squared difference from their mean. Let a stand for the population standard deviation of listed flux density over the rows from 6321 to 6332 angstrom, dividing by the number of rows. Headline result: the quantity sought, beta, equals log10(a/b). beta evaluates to -0.11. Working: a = 0.55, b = 0.71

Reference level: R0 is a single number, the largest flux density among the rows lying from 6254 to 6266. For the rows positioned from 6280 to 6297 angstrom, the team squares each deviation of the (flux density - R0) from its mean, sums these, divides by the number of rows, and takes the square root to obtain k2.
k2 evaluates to 0.96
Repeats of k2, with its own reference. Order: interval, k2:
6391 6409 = 0.53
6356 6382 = 0.89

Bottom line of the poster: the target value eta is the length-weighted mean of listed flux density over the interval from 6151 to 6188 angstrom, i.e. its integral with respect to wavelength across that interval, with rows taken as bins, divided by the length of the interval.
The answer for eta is 37.2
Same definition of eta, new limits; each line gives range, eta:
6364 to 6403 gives 38.0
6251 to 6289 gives 36.1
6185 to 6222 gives 37.0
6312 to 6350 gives 37.1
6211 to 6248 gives 35.3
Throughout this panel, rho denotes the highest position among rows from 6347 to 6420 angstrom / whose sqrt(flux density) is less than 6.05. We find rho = 6359.99 angstrom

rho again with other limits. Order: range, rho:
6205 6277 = 6264.07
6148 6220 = 6218.08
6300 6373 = 6359.99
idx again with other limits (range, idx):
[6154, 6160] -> 38.5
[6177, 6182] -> 37.8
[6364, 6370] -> 37.9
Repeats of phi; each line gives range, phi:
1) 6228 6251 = 33.15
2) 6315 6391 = 35.63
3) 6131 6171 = 35.36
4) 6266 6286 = 36.03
